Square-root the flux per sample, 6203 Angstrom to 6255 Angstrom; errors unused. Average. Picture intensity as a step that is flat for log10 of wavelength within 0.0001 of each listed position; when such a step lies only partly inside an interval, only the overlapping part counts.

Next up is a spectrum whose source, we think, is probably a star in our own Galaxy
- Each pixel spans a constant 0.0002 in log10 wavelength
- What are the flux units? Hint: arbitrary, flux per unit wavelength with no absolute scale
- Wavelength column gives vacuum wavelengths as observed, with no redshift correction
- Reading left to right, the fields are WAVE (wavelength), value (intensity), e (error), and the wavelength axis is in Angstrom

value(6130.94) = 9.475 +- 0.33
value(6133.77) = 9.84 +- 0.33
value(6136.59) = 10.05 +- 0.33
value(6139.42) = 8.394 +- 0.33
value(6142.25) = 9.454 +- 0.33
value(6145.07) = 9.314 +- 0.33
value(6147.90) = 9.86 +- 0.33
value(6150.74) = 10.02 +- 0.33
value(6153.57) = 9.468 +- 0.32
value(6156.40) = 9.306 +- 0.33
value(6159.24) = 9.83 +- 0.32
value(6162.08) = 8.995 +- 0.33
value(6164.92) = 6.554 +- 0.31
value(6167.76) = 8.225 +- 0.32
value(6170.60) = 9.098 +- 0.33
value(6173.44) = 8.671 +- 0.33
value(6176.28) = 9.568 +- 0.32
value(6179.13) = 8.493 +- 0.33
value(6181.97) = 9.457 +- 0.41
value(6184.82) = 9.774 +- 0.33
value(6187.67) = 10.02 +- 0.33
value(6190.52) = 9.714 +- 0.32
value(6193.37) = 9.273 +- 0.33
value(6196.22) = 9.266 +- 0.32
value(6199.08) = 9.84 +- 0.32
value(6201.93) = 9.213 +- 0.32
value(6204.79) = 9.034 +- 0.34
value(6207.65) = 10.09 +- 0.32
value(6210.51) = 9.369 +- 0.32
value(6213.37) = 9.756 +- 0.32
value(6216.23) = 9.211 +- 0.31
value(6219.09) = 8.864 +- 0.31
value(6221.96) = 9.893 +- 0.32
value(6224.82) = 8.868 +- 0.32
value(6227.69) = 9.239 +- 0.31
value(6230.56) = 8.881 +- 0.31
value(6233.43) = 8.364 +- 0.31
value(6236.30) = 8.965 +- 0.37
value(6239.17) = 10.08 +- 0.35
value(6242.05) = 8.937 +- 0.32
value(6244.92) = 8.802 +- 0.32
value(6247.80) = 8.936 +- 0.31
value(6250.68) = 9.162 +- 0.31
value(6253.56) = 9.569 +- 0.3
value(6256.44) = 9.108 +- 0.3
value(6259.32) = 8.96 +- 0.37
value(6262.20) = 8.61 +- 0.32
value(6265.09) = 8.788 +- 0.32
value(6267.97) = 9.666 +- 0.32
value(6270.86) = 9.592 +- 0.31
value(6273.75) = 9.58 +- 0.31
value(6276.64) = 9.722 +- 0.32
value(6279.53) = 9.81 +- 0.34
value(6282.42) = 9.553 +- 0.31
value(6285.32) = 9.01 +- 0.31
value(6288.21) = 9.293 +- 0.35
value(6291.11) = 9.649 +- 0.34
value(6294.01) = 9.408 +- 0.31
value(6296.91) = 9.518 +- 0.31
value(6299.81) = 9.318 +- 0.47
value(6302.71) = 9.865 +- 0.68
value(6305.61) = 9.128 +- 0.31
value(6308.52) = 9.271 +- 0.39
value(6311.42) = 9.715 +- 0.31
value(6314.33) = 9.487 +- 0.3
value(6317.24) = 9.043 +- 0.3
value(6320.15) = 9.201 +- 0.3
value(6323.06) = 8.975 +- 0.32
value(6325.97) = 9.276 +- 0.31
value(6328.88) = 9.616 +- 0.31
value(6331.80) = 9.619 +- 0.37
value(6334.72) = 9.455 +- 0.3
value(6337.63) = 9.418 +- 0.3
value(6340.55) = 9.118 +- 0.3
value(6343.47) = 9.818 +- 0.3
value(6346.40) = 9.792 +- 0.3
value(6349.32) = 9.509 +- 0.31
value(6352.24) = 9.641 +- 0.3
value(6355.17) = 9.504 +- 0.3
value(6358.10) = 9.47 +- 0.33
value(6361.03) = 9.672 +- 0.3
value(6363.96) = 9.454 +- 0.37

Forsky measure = 3.04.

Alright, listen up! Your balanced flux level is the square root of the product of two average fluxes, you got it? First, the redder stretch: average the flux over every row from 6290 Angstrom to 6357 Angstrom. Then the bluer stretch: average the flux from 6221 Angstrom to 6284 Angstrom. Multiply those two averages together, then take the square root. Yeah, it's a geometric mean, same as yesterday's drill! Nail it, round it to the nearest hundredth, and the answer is 9.34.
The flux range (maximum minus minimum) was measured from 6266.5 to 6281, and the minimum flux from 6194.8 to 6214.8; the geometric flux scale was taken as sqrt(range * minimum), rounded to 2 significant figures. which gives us 1.4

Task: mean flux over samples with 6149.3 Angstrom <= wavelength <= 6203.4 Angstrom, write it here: 9.2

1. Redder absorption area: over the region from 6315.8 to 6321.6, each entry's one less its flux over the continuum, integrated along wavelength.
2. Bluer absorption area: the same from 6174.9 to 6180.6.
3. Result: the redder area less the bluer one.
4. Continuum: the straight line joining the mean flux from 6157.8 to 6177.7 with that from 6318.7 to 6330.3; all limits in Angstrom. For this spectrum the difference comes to 0.27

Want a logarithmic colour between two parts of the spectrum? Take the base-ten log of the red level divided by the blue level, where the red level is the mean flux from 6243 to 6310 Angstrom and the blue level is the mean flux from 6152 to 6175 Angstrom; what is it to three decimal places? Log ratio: 0.026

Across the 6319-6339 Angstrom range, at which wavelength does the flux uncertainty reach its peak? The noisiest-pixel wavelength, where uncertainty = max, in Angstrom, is 6331.80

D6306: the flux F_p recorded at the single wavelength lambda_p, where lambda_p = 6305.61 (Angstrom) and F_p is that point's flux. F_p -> 9.128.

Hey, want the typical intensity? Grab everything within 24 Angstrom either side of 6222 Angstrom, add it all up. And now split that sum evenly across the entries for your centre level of 9.26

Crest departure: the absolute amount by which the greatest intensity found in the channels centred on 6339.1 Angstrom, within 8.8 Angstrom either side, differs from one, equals 8.82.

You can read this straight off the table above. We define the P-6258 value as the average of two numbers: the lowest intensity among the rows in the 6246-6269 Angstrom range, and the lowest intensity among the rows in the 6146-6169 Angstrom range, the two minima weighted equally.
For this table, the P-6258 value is 7.58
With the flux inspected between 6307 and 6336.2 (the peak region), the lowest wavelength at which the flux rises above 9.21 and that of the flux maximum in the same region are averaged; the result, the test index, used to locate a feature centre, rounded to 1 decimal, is 6310.0 Angstrom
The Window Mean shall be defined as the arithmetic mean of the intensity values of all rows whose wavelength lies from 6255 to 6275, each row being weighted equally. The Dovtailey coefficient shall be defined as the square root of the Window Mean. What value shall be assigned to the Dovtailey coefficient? 3.03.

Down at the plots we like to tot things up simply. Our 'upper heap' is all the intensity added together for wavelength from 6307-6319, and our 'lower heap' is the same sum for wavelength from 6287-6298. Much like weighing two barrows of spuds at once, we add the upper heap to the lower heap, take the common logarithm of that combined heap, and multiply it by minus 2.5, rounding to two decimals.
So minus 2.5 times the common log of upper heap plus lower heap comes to -4.69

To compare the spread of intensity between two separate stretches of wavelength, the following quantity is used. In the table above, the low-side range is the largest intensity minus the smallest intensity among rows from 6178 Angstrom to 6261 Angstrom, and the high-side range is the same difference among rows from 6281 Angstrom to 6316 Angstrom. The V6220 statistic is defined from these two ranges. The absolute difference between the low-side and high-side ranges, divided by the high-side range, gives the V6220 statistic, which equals 1.0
